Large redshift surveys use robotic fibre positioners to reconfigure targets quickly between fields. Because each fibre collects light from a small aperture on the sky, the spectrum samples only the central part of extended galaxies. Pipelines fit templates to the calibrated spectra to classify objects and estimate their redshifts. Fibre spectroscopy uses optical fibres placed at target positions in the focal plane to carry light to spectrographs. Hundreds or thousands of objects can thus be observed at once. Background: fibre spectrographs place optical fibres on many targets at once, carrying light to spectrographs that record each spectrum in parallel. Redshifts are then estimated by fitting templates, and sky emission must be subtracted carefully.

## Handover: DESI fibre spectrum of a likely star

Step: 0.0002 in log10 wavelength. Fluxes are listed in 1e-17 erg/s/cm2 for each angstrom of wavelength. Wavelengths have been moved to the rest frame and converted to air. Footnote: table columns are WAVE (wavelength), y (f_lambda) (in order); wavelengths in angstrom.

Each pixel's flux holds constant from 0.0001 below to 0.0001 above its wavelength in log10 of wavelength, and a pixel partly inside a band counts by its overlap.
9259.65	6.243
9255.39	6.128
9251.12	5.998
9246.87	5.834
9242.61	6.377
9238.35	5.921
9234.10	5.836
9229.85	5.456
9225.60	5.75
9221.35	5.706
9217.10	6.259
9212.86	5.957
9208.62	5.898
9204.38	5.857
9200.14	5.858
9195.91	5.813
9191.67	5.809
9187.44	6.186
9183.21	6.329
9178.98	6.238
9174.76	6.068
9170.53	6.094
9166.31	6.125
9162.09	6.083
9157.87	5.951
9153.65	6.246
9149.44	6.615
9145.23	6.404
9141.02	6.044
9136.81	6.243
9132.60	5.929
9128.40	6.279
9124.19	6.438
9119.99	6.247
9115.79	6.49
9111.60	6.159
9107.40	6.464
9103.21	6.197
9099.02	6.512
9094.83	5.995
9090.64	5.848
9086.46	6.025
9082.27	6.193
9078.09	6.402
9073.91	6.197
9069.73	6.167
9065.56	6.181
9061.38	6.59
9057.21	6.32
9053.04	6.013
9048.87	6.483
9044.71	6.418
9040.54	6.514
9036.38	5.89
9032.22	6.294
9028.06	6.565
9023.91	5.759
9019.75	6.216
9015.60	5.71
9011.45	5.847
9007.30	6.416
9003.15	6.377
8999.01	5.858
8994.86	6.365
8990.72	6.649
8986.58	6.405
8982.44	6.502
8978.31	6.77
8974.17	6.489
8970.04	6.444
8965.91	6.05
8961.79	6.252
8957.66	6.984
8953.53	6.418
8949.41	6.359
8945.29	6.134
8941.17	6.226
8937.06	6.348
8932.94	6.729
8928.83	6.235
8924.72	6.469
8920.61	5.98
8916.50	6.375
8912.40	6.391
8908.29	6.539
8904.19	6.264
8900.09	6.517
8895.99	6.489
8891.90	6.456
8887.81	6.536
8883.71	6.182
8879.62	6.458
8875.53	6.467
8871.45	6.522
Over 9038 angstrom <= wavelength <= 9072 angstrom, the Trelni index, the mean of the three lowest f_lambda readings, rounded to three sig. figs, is 6.12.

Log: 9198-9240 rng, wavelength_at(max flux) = 9217.10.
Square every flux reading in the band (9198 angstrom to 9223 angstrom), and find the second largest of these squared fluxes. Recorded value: 35.5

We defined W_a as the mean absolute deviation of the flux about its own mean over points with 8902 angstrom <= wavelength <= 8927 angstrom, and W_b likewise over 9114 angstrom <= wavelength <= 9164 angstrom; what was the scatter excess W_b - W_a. 0.02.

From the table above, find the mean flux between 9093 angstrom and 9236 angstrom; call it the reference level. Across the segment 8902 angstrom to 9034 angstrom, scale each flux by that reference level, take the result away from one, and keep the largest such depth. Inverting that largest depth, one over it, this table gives 15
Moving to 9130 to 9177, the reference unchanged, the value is 35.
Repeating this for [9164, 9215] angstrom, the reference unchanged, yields 21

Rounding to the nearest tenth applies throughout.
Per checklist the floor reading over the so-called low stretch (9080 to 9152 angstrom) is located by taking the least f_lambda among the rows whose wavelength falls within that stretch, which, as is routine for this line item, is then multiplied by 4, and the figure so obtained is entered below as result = 23.4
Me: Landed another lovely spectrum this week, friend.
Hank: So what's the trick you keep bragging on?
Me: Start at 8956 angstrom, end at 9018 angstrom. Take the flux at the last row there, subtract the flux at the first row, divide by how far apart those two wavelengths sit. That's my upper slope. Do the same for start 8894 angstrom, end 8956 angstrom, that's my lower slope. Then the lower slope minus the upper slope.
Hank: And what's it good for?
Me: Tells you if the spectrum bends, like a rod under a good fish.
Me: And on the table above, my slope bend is 0.021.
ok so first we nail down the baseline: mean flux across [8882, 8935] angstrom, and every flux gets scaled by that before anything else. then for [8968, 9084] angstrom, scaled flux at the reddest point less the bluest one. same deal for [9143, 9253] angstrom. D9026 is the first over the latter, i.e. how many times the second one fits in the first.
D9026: 0.6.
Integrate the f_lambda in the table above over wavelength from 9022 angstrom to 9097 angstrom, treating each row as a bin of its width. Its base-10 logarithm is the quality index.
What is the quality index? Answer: 2.67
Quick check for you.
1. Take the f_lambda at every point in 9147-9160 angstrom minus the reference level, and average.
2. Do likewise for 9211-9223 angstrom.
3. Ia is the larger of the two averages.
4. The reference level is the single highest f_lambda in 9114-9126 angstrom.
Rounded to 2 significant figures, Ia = -0.22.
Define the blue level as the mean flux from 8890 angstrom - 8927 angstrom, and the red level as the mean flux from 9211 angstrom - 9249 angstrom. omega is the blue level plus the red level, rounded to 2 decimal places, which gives 12.29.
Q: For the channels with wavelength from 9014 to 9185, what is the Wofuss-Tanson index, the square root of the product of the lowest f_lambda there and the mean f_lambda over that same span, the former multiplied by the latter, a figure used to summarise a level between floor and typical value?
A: 5.96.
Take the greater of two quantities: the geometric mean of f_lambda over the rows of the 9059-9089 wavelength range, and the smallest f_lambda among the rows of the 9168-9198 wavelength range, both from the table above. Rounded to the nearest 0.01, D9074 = 6.25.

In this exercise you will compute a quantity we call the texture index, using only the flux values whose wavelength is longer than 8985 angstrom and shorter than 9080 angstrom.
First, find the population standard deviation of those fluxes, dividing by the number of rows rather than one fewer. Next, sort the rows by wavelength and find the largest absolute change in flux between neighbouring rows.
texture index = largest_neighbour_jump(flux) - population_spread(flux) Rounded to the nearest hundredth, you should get 0.54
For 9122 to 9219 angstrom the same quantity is 0.16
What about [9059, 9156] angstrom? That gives 0.31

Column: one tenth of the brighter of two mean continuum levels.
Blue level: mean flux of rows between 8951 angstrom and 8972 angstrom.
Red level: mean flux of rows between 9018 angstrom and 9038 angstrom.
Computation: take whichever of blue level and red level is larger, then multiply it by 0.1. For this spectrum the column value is 0.643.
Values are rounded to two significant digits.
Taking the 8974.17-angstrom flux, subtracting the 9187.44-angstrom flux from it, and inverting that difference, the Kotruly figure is 3.3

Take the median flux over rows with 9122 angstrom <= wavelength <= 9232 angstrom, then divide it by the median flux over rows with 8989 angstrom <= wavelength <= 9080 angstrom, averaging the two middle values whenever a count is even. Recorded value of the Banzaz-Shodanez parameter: 0.96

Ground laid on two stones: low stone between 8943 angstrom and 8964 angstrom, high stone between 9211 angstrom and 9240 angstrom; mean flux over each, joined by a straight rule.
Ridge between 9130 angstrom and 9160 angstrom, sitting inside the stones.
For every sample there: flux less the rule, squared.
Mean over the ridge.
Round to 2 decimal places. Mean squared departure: 0.09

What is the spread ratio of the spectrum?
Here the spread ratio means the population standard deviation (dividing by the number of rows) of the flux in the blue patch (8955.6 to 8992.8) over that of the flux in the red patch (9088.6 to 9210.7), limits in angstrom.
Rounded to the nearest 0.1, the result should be 1.1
